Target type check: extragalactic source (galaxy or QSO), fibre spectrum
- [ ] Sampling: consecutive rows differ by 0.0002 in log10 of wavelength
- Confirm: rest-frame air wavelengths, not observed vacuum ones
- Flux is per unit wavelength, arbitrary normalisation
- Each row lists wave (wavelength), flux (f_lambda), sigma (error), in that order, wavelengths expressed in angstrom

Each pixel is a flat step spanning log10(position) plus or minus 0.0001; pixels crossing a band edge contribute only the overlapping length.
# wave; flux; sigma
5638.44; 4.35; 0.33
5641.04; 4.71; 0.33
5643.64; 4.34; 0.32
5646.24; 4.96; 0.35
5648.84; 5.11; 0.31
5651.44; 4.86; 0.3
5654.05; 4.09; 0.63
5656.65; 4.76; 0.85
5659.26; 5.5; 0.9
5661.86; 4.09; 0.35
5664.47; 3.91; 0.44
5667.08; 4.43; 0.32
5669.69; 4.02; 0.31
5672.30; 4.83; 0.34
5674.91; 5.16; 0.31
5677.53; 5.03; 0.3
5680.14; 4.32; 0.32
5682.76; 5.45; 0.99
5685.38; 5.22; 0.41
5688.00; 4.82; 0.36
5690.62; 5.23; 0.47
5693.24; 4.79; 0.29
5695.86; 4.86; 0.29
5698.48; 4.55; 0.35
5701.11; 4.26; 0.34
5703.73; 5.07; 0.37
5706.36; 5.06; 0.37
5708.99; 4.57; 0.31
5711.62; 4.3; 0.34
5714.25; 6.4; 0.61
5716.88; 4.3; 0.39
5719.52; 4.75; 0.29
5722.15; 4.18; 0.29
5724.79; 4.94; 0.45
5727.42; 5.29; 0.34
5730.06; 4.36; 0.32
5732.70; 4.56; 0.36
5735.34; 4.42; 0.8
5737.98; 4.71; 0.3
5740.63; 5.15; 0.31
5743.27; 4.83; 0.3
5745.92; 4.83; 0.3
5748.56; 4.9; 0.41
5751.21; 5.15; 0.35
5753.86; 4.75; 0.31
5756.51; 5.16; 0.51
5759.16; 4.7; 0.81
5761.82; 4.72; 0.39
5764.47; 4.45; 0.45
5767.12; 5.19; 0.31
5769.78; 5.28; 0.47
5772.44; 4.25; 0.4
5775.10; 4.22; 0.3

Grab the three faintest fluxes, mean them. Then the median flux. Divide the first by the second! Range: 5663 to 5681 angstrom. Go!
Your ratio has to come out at 0.922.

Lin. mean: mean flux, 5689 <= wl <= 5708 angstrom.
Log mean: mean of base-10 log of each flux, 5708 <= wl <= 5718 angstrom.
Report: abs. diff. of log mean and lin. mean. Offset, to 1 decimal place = 4.1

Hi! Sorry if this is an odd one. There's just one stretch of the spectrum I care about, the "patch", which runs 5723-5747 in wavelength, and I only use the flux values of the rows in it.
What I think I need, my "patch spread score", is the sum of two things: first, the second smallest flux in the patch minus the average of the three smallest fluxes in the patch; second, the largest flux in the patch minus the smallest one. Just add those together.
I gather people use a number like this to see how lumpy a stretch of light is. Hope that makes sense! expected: 0.90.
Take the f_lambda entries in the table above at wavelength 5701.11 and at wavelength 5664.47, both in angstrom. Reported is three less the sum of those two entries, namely -5.17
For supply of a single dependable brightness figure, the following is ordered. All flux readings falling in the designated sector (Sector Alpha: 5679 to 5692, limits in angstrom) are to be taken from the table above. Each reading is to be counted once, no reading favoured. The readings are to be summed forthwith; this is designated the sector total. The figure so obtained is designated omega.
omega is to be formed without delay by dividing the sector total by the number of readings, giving 5.01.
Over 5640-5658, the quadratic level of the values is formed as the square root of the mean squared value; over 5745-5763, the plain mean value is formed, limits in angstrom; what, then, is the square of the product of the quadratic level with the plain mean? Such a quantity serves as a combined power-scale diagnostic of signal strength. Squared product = 528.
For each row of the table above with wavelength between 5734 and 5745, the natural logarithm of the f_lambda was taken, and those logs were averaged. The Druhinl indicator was 1.562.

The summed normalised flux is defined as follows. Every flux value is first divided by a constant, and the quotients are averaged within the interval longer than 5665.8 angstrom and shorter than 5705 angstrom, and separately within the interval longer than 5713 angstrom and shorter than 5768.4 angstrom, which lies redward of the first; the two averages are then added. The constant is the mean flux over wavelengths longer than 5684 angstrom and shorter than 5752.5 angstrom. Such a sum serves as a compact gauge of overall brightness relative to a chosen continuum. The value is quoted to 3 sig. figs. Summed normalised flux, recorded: 2.00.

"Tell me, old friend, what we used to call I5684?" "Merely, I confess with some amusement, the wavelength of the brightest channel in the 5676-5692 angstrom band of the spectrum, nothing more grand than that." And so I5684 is 5682.76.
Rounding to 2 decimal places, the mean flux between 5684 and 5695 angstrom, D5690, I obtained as 5.01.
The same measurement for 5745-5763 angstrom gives 4.89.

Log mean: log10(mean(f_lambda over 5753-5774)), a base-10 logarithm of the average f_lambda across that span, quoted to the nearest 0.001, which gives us 0.682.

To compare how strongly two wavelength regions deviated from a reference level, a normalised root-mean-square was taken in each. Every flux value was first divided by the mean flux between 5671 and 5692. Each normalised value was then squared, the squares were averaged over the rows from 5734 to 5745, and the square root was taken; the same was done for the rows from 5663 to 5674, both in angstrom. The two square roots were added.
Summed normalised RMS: 1.82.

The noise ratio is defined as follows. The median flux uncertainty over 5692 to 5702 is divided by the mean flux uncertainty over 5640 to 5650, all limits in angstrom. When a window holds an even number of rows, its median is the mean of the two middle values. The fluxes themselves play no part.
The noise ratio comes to 0.96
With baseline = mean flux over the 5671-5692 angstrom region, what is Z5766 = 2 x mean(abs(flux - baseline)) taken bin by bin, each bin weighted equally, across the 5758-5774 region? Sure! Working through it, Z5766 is 0.8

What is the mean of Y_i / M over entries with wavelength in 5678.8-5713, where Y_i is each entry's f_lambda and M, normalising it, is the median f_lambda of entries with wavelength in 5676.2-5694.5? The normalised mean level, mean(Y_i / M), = 0.956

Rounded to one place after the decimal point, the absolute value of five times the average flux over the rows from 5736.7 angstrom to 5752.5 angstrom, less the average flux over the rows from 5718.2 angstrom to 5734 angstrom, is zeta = 20.0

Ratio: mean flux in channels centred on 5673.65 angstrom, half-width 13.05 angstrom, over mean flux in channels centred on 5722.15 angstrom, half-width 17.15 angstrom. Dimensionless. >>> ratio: 0.977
